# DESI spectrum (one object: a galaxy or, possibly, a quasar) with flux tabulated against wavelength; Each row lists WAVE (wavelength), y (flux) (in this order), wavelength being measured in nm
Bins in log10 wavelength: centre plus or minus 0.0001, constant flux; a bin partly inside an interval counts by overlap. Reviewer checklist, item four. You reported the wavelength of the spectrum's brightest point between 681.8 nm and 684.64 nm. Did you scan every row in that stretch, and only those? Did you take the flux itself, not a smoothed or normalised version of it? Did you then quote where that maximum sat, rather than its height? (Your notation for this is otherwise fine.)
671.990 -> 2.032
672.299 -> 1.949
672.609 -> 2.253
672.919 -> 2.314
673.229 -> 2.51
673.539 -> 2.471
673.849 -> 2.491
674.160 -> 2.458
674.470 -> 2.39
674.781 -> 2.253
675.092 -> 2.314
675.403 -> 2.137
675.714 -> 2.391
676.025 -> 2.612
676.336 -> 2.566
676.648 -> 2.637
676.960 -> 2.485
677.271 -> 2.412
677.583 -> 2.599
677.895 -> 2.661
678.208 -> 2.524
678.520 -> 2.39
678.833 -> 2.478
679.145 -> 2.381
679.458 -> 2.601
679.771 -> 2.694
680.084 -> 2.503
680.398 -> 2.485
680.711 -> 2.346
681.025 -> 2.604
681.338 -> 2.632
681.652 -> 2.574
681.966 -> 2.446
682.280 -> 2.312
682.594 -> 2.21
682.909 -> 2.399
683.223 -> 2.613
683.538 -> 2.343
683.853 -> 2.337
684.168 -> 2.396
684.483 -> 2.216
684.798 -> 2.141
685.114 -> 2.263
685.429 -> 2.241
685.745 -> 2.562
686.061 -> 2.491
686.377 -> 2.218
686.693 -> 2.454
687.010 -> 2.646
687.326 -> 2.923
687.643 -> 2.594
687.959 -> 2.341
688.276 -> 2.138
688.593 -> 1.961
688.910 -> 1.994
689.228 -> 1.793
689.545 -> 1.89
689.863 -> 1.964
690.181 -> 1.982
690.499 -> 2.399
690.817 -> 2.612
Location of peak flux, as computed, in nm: 683.223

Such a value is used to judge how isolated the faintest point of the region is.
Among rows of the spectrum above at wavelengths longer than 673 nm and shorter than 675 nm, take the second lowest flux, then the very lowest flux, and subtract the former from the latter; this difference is -0.137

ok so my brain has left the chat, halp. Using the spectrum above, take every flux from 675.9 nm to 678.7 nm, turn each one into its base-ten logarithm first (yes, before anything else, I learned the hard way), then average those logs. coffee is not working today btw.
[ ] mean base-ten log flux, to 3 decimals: 0.405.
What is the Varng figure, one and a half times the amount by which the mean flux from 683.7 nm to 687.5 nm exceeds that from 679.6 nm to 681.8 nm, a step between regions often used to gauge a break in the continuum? -0.21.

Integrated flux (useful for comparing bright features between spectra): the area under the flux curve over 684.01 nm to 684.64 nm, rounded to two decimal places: 1.45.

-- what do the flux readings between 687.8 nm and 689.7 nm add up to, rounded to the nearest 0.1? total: 12.1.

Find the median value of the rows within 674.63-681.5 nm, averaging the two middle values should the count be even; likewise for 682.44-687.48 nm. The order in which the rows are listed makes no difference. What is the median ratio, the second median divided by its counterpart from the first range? 0.950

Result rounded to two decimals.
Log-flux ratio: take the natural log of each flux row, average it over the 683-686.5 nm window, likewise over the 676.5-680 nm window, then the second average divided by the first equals 1.09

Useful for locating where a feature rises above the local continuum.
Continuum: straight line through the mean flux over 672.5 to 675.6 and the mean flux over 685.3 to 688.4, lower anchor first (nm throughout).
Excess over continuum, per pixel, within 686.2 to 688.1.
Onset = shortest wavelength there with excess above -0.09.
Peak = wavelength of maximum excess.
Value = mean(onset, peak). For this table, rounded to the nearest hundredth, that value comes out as 687.01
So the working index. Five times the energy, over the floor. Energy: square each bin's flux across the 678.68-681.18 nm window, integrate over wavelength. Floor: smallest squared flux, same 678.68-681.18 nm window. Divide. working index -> 14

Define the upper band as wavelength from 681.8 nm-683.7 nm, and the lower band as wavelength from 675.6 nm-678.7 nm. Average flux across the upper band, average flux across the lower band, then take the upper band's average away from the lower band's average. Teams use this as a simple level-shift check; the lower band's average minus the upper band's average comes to 0.14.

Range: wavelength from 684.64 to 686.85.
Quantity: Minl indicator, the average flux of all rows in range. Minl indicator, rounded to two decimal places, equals 2.34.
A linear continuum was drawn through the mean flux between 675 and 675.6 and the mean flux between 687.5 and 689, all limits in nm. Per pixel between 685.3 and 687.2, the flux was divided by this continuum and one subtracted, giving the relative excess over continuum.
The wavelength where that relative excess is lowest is 686.377 nm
